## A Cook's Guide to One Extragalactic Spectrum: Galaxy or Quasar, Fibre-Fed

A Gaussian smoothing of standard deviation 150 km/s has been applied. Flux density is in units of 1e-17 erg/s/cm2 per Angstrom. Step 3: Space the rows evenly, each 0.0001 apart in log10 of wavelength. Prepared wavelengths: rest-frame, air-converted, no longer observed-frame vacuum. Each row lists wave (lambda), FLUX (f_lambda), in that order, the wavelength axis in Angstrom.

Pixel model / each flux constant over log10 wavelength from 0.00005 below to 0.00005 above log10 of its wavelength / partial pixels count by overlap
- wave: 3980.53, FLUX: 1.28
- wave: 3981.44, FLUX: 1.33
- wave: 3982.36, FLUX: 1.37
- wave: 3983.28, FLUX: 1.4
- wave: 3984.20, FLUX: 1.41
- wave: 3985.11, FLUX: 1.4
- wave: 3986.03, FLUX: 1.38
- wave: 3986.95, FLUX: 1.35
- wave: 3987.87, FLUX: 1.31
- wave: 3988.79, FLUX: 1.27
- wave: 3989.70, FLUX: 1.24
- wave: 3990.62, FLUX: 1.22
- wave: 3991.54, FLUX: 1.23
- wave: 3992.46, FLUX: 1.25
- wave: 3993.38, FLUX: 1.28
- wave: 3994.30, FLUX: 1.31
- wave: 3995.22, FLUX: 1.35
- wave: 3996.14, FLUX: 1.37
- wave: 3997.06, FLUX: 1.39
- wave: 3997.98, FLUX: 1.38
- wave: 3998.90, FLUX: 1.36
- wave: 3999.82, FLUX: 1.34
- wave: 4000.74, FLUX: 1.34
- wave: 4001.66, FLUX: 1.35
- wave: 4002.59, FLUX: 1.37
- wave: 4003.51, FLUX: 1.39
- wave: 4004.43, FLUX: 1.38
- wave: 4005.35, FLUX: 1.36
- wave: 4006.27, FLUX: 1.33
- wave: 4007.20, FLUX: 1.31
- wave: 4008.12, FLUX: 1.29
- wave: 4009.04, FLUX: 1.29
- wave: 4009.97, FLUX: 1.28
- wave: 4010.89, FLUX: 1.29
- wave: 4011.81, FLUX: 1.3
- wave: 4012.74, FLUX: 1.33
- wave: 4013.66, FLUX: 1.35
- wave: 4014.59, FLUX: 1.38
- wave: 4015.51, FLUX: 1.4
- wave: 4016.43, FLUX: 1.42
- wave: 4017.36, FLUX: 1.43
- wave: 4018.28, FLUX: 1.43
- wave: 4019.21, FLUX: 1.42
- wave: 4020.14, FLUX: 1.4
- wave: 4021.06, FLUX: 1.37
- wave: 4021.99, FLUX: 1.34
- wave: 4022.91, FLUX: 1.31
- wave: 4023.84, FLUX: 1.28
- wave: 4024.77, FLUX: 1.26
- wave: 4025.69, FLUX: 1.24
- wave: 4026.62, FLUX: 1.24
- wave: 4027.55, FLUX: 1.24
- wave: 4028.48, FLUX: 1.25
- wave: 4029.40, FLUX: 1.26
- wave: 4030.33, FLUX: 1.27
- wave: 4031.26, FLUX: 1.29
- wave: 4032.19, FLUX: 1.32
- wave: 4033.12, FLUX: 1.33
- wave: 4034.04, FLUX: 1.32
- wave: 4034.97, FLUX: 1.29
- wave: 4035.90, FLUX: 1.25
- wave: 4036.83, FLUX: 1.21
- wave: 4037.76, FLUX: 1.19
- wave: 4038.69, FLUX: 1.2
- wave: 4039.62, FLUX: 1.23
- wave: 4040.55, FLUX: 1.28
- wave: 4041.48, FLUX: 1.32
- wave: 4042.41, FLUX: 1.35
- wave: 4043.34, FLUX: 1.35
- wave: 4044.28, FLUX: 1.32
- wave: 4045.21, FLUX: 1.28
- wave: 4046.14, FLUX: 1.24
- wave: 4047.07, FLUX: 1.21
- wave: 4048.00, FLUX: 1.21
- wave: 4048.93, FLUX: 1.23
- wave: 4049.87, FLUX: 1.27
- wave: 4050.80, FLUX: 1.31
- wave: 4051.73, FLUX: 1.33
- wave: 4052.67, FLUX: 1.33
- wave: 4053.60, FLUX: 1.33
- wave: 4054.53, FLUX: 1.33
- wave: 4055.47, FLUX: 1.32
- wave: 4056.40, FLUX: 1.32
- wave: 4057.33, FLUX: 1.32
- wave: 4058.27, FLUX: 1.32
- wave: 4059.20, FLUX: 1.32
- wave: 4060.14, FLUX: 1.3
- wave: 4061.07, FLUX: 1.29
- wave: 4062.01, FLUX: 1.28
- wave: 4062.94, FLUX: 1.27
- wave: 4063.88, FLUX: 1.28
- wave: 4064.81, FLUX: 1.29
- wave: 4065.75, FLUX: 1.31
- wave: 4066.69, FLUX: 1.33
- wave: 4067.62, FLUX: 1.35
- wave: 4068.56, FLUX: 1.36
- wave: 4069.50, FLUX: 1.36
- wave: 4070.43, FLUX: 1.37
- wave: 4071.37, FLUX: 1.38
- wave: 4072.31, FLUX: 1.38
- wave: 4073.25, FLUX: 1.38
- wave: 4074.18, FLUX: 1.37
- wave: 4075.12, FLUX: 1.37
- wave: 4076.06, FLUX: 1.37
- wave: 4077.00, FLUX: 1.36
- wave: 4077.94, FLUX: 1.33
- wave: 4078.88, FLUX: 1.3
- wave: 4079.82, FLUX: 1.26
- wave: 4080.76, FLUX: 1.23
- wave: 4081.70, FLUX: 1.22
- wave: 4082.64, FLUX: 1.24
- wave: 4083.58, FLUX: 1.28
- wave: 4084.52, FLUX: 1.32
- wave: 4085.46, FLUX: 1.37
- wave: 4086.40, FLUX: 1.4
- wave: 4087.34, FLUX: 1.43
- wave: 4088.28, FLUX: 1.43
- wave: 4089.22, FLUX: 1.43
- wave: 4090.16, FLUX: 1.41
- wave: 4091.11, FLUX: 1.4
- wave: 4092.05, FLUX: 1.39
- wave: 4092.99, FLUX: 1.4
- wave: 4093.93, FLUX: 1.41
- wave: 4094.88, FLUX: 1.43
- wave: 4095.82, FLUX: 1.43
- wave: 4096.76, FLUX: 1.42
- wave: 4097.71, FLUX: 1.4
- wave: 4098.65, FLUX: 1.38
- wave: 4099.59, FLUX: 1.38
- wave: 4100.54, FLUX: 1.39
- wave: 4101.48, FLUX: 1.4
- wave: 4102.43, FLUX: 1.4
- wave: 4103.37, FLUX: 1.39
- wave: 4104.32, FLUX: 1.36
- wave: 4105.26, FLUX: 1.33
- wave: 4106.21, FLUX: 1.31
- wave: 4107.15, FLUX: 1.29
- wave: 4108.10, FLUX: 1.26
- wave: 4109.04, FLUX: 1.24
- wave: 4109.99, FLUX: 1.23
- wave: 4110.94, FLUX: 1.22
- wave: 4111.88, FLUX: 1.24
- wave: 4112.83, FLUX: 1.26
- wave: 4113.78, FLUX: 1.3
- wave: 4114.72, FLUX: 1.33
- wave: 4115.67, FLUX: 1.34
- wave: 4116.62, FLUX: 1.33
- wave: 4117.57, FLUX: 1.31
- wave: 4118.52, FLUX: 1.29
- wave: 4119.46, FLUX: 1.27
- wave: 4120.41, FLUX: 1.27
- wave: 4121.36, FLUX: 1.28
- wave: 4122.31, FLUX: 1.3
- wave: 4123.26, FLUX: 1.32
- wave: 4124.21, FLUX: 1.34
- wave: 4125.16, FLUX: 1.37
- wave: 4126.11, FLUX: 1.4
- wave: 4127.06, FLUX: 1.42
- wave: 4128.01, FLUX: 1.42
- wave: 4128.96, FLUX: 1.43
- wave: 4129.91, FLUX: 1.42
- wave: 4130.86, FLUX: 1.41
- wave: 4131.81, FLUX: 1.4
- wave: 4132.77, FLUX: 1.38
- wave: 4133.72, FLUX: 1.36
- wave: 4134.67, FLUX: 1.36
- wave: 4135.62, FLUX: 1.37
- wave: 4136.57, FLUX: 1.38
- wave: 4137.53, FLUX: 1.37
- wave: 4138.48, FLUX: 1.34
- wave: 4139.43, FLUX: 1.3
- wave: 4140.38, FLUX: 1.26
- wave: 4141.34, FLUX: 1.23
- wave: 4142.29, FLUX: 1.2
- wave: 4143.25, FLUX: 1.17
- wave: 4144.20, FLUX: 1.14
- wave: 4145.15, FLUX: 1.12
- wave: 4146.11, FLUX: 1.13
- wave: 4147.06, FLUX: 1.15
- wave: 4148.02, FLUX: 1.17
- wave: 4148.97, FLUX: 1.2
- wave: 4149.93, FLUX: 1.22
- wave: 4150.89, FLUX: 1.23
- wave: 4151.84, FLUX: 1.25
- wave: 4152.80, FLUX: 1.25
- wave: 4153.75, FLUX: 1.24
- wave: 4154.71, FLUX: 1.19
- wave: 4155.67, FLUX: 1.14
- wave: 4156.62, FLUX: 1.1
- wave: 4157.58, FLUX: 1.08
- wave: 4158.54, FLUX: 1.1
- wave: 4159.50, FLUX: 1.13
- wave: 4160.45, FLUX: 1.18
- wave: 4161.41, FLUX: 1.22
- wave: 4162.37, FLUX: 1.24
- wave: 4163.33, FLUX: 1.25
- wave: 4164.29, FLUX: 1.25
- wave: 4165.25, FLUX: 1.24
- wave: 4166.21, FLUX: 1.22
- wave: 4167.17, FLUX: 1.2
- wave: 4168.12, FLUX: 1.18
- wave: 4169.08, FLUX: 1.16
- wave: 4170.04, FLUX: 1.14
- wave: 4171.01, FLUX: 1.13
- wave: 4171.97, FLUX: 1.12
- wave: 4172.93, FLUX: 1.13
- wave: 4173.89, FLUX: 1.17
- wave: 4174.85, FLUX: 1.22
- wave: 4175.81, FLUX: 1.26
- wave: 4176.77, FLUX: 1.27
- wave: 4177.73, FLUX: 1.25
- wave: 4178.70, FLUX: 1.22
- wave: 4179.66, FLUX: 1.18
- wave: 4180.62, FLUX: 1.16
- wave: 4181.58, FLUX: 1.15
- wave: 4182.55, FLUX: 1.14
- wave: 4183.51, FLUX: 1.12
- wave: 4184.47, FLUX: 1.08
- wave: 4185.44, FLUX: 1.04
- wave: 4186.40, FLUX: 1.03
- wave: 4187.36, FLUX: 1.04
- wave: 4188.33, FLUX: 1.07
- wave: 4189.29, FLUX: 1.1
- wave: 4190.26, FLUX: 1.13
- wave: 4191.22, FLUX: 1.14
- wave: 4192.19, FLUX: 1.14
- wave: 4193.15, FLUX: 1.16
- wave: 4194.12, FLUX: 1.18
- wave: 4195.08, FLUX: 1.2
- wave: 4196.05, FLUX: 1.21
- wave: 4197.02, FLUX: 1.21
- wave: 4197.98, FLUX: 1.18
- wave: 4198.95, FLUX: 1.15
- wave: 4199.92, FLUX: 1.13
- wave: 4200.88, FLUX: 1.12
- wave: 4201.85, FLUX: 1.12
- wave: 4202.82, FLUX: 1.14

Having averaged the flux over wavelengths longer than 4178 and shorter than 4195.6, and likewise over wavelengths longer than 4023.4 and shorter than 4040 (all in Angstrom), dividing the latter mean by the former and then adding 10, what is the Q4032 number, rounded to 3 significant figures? 11.1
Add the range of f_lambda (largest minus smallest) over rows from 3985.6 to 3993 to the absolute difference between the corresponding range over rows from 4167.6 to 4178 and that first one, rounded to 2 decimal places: 0.17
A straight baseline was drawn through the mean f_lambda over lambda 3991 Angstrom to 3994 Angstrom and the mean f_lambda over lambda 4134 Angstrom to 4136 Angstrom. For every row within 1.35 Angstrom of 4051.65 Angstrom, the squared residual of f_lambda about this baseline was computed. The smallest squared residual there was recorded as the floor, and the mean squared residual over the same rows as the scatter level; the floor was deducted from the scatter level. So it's 0.0005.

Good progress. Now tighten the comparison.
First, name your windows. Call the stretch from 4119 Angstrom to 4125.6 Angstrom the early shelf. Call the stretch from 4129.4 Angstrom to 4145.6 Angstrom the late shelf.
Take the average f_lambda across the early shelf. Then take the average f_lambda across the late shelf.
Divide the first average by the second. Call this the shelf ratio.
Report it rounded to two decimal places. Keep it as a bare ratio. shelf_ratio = 1.00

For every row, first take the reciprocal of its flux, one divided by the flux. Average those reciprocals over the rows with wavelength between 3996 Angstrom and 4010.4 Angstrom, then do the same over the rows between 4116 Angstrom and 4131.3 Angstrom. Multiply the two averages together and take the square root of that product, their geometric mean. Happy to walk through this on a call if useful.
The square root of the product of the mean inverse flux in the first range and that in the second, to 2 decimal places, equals 0.74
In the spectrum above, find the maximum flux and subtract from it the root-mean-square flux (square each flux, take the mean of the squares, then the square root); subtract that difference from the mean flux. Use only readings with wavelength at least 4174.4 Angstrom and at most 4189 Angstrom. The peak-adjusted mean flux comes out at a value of 1.03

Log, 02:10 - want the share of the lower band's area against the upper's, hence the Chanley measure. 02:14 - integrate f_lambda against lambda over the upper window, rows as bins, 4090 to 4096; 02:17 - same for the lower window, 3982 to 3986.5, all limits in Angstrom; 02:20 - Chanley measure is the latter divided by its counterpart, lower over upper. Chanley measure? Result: 0.7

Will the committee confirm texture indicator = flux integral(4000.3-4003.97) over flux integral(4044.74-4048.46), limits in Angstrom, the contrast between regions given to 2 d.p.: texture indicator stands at 1.09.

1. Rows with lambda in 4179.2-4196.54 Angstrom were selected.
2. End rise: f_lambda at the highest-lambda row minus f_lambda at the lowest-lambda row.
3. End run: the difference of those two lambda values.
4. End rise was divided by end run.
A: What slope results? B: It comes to 0.002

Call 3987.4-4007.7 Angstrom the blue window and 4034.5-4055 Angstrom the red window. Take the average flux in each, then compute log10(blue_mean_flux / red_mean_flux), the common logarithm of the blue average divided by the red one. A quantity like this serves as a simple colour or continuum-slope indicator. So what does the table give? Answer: 0.016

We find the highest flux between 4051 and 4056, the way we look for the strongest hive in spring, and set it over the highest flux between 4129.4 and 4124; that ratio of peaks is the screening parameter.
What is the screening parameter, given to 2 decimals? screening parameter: 0.93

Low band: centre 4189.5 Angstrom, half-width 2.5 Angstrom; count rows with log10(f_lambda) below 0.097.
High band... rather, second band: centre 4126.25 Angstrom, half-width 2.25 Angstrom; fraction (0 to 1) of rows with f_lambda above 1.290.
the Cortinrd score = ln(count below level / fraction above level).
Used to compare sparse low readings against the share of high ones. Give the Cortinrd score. 1.6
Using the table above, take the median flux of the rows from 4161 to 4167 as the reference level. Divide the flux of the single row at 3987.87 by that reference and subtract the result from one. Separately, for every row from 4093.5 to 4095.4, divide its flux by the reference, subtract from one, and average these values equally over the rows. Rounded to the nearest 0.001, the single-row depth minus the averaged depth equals 0.089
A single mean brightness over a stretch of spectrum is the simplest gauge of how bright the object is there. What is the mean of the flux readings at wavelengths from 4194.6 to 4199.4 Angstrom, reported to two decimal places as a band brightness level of 1.19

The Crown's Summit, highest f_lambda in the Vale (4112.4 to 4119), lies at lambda 4115.67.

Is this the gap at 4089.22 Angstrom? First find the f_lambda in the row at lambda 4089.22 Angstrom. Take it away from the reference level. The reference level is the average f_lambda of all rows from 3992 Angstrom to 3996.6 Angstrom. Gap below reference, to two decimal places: -0.12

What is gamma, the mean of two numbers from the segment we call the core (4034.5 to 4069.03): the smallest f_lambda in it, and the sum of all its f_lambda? 24.5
